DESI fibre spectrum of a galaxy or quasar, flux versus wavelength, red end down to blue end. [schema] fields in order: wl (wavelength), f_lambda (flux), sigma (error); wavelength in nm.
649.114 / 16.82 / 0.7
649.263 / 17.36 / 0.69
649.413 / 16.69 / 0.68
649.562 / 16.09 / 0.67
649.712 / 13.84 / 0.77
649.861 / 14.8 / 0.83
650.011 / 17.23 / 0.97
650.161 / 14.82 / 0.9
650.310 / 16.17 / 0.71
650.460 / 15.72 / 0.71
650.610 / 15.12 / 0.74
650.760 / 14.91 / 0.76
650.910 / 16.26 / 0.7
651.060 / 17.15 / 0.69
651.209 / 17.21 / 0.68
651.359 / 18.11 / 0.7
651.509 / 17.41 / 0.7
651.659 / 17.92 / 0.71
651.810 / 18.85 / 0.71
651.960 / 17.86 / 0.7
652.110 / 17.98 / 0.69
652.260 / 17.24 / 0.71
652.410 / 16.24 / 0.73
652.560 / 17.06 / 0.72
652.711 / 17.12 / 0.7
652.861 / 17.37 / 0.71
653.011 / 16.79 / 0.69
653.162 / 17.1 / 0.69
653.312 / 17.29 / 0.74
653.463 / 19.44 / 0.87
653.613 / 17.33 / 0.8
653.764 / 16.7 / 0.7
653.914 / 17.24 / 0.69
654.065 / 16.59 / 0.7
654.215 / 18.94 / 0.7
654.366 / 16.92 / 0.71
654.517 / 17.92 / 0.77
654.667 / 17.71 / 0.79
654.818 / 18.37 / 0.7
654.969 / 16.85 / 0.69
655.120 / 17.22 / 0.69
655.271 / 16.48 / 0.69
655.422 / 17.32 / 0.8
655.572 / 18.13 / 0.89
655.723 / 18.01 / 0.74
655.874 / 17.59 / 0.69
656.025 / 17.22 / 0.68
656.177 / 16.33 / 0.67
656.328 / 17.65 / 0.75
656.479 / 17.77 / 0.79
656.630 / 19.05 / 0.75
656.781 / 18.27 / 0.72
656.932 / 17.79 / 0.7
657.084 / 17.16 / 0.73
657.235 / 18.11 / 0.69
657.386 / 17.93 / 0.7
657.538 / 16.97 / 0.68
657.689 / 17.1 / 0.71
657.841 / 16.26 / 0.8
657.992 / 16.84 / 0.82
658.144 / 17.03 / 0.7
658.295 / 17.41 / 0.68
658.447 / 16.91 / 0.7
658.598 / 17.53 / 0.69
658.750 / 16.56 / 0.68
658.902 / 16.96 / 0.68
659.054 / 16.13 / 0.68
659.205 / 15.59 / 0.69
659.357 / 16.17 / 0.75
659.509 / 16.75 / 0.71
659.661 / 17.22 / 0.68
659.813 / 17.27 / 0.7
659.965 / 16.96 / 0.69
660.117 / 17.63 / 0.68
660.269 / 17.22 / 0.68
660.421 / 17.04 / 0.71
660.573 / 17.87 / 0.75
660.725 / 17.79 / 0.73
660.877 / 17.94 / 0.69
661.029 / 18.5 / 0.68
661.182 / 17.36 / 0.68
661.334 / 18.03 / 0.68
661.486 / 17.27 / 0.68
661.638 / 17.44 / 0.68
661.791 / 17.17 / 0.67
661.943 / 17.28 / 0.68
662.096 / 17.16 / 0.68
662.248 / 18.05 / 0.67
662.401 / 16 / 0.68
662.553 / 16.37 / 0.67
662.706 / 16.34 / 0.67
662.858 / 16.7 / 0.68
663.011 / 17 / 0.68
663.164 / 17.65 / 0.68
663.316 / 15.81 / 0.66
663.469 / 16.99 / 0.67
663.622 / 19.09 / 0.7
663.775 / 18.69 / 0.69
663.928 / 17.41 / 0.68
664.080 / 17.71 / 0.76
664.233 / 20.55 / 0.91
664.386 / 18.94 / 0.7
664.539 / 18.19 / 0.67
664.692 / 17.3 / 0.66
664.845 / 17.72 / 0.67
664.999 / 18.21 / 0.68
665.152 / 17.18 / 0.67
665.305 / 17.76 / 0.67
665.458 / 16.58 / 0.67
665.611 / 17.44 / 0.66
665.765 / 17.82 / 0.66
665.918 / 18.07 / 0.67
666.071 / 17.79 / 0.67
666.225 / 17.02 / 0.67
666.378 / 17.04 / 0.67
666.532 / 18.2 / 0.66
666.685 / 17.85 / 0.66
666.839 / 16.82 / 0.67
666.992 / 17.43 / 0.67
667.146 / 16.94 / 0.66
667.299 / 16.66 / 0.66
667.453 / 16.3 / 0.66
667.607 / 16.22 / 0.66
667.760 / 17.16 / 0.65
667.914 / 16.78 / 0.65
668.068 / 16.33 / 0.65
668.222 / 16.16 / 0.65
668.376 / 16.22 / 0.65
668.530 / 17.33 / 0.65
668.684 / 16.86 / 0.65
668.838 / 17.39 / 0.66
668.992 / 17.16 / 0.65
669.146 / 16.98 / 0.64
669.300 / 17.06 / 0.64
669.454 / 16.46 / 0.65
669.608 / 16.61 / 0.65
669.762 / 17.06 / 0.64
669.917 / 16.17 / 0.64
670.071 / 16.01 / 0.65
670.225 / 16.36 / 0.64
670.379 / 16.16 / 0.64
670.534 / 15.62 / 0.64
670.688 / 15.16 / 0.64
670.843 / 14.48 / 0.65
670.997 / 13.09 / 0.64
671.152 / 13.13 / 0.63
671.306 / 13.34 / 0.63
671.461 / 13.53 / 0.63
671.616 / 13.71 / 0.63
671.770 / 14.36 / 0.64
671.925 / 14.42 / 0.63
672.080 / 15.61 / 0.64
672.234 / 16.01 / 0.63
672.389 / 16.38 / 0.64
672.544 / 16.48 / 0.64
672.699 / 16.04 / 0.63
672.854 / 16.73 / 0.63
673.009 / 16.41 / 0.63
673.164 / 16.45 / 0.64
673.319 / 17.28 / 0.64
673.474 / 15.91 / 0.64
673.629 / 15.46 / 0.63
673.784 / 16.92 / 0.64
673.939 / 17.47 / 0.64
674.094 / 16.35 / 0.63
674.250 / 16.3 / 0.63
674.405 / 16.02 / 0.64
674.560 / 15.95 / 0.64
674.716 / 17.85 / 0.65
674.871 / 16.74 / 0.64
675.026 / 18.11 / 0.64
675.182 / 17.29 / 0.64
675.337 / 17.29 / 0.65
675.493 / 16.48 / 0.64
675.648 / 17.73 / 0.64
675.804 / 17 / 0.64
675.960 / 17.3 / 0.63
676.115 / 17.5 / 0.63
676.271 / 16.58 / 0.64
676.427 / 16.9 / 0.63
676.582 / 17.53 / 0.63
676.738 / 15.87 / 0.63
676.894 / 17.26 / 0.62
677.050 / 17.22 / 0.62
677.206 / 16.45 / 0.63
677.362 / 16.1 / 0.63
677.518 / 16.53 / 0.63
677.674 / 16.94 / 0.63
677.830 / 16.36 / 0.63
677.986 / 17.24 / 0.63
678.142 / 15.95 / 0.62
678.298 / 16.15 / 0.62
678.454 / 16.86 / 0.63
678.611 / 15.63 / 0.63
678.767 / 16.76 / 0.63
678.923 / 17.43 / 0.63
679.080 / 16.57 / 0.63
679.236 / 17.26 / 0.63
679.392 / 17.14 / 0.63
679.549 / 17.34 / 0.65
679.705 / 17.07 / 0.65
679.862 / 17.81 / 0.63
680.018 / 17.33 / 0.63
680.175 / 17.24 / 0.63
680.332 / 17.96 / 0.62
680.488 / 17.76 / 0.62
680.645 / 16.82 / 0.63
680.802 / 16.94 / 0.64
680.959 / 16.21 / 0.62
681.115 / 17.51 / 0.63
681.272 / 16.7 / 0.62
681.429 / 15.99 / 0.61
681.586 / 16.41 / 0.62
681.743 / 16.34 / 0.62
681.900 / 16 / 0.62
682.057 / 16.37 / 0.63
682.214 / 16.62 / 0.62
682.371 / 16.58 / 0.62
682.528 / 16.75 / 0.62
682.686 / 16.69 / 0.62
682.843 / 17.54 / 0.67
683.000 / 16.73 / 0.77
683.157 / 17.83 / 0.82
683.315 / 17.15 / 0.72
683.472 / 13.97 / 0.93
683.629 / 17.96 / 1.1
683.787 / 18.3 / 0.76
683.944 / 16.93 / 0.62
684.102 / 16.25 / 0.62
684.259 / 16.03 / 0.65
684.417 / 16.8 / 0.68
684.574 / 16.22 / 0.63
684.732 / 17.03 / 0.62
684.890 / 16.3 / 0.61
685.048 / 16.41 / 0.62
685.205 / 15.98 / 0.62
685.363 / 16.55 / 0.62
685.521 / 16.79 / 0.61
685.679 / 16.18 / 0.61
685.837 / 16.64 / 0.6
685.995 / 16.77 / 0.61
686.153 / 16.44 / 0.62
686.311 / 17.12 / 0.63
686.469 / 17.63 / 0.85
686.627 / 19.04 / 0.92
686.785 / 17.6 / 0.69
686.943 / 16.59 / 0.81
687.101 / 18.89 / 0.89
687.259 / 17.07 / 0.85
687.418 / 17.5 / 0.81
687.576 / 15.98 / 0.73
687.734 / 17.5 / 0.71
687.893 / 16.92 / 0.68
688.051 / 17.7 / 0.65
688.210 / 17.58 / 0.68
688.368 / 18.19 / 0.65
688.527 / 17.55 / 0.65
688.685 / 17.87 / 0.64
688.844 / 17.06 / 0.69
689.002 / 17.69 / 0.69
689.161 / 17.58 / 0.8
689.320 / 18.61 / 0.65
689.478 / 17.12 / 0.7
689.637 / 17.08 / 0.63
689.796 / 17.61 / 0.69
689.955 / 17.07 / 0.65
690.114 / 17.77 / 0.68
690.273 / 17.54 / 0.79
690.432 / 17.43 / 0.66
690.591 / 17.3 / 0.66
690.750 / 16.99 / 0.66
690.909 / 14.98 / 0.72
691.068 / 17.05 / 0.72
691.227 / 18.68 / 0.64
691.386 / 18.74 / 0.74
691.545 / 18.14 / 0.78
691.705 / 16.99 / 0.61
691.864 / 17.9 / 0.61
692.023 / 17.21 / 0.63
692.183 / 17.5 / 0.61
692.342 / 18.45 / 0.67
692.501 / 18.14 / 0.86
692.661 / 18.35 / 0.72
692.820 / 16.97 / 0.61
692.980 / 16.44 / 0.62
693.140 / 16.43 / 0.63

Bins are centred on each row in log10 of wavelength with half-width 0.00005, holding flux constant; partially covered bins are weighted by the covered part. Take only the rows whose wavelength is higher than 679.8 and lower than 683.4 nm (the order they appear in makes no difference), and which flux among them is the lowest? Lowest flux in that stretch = 15.99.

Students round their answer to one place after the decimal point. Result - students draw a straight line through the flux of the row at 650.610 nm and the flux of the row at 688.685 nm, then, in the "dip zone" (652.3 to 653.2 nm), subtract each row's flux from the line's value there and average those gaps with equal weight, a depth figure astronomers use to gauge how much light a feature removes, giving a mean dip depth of -1.7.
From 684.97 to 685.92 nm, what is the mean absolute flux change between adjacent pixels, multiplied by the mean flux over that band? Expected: 7.6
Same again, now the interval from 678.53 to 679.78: 9.5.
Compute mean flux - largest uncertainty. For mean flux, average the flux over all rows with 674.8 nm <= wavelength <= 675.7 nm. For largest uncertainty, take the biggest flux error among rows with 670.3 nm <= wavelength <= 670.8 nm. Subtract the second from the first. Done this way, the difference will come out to 16.63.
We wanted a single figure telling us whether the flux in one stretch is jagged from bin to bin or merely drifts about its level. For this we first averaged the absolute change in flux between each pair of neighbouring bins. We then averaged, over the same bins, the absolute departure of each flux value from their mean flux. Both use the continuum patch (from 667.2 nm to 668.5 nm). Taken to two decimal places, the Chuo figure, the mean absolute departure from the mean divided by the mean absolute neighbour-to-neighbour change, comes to 0.83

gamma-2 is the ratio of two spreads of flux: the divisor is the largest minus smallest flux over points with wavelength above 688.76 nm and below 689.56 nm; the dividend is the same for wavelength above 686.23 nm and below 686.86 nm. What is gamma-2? 1.24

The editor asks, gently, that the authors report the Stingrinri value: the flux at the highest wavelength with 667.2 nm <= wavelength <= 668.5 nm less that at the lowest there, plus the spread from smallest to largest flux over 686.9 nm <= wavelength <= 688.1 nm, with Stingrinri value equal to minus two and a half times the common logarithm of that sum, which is -1.0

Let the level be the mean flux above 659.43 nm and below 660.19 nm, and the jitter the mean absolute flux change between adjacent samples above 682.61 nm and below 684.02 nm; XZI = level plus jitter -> 18.7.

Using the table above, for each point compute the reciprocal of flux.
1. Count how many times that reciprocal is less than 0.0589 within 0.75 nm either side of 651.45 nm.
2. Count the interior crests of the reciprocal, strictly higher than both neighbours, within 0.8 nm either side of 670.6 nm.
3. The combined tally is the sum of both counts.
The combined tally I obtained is 10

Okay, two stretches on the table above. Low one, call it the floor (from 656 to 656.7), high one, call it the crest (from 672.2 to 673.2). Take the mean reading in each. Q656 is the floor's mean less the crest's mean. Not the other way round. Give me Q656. 1.2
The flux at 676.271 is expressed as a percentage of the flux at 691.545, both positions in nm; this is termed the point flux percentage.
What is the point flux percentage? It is 91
